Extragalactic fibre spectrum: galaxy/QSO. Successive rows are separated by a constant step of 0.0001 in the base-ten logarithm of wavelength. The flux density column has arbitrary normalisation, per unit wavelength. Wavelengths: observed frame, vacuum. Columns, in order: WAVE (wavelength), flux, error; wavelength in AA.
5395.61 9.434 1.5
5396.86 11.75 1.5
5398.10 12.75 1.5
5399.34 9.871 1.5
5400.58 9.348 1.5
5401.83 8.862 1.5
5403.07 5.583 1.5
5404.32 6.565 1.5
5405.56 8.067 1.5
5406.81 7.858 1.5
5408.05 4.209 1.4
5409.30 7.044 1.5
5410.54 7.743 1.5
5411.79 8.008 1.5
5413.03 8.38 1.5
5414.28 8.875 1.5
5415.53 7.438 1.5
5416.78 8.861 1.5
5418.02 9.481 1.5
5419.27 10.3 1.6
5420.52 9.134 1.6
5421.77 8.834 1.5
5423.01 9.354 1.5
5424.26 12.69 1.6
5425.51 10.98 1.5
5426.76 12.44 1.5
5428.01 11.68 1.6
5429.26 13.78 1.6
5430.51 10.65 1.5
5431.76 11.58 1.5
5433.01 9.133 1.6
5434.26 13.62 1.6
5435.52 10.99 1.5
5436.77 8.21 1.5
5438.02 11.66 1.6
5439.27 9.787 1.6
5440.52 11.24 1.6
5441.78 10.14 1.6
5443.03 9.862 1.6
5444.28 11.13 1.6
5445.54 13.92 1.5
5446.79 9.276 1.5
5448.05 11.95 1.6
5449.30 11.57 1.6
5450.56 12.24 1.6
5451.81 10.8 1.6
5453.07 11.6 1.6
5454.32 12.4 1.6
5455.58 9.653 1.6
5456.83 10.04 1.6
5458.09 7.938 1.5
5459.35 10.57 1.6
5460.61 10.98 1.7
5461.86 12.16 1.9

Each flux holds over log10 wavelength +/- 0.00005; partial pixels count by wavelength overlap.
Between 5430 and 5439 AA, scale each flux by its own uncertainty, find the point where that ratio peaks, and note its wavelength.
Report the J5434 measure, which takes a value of 5434.26 AA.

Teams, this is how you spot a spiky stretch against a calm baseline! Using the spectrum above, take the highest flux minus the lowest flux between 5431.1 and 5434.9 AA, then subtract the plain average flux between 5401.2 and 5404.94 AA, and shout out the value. -2.5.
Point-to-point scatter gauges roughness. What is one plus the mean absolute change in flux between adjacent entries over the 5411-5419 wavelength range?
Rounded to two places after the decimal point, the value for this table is 1.87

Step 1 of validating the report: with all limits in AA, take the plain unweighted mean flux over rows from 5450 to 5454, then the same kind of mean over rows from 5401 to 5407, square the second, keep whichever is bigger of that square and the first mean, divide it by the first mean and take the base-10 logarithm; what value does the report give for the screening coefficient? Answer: 0.67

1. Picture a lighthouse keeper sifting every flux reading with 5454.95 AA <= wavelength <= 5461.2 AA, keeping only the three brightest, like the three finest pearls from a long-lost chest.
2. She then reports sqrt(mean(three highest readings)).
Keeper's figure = 3.24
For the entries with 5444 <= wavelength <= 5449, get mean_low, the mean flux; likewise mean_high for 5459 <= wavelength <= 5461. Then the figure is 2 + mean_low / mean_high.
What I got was 3.1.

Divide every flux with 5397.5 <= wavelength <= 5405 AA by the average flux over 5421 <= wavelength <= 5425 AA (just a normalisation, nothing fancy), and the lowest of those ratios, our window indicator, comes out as 0.54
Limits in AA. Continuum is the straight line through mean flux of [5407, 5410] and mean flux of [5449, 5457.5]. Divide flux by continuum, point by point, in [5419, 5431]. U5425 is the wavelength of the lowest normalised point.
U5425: 5421.77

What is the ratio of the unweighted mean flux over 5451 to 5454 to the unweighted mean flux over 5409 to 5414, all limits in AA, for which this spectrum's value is 1.44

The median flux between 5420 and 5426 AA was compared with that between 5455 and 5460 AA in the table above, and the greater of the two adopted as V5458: 9.8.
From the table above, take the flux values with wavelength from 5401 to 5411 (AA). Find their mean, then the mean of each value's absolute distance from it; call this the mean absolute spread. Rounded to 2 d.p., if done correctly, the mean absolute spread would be 1.15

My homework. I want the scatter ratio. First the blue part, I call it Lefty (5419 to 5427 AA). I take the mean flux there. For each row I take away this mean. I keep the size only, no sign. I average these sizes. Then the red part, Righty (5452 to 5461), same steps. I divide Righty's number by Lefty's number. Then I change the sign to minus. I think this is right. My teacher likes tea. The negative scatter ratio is -0.83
